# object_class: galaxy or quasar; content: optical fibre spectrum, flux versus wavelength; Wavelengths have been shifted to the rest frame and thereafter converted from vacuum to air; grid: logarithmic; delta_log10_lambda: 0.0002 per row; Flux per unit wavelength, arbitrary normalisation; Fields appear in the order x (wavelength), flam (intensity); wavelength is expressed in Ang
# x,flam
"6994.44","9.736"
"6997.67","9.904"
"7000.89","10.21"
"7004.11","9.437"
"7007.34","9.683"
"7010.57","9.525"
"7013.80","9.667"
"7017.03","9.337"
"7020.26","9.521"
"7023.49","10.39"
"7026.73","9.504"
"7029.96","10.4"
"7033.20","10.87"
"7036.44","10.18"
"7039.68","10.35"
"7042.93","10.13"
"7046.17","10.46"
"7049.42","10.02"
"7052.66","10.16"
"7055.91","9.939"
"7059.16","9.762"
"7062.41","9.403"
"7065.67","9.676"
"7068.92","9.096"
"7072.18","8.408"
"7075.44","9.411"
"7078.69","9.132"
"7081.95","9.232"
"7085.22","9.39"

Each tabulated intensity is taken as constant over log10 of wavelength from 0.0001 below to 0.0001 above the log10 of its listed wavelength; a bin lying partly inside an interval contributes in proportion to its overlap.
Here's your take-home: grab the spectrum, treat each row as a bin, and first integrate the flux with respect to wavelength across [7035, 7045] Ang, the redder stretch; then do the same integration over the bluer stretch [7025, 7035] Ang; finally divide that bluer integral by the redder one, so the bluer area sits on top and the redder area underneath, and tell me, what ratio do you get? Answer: 1.00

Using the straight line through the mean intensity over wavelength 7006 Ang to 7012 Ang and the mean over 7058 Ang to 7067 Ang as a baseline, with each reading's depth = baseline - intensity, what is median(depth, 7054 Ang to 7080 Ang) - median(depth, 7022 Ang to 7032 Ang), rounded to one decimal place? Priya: 1.0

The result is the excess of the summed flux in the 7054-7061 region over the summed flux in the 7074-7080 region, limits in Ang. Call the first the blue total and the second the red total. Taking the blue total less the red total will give 1.2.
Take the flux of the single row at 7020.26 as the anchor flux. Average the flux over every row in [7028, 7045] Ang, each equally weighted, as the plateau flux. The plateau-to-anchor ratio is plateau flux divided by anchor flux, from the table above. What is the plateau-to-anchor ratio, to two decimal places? 1.09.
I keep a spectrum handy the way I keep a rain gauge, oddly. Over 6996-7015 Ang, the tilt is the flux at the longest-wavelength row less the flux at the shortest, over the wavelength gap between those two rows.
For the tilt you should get -0.015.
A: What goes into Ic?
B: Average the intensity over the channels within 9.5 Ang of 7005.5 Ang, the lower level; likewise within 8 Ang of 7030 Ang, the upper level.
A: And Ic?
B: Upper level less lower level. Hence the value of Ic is 0.53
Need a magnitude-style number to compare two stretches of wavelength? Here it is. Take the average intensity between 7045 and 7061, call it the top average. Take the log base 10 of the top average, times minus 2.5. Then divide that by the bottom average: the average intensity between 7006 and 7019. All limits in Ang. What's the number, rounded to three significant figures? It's -0.262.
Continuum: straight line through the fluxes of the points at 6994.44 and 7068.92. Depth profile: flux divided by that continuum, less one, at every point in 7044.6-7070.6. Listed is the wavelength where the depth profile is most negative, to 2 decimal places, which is 7068.92 Ang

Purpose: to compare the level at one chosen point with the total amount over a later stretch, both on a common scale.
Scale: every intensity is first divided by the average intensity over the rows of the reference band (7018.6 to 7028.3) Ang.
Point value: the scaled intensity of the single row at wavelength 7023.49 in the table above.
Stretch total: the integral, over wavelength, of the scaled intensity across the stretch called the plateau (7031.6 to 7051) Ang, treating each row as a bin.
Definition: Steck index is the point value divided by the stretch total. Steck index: 0.052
